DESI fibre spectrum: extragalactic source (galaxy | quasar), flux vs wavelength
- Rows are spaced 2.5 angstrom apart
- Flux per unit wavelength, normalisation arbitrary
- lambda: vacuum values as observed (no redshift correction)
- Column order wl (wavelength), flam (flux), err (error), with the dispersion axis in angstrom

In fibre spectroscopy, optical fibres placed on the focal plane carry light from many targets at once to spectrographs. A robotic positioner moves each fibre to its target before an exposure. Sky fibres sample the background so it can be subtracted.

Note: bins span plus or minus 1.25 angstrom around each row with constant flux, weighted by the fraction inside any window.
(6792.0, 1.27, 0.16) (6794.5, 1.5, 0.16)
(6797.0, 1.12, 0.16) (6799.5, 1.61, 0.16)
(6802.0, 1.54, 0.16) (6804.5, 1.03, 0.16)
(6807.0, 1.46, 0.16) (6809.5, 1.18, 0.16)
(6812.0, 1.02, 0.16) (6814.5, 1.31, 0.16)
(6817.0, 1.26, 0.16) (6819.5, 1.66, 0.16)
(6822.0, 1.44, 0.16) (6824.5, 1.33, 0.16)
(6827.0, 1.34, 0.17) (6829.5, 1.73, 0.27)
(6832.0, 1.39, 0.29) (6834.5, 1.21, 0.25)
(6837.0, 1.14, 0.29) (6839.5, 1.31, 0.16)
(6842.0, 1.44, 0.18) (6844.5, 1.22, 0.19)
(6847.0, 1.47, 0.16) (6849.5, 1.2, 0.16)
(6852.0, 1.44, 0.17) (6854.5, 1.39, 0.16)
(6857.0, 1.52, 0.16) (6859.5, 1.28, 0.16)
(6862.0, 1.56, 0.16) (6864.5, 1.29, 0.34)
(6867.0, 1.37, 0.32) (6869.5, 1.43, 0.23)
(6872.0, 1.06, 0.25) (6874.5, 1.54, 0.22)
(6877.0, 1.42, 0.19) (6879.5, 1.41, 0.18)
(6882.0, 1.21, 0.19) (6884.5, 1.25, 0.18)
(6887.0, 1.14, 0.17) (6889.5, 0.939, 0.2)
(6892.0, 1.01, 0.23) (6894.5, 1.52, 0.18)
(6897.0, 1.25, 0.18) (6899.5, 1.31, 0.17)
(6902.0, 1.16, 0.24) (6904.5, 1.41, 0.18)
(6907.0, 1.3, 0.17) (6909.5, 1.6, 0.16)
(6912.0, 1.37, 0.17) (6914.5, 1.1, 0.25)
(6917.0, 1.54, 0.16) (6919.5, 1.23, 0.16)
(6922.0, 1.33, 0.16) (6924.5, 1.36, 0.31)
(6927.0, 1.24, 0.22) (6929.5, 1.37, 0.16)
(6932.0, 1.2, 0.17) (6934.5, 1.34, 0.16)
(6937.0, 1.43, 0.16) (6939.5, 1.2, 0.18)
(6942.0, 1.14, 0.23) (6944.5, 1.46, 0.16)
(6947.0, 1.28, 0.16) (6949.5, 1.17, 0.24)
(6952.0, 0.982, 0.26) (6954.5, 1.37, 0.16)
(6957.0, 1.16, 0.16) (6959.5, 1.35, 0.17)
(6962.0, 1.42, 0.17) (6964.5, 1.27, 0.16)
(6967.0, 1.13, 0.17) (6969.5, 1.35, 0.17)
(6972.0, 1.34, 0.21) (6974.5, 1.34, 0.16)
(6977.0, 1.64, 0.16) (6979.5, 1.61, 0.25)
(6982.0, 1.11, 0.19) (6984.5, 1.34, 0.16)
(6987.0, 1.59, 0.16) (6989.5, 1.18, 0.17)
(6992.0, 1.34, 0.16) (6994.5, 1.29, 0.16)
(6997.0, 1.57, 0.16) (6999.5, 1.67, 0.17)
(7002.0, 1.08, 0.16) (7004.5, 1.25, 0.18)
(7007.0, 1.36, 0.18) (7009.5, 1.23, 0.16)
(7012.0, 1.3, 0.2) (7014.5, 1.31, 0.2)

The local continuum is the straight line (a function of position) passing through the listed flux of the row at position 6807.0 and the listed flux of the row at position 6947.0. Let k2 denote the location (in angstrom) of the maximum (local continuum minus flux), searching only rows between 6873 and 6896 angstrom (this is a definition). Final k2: 6889.5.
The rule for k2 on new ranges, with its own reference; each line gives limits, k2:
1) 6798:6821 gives 6812.0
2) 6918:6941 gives 6932.0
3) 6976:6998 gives 6982.0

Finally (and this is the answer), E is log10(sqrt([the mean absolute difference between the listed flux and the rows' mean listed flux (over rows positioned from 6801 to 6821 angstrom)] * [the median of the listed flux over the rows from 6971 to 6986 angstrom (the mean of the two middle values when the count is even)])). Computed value -0.30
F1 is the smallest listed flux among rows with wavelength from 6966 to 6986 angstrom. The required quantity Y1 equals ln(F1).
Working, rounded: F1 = 1.11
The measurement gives 0.104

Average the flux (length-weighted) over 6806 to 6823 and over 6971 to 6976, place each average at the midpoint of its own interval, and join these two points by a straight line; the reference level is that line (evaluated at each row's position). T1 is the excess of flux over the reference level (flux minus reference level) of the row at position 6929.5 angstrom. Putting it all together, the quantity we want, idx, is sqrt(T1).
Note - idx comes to 0.1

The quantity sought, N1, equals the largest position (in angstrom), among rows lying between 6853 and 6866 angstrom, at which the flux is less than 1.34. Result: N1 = 6864.5 angstrom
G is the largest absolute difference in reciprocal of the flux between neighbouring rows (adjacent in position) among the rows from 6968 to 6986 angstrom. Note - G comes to 0.280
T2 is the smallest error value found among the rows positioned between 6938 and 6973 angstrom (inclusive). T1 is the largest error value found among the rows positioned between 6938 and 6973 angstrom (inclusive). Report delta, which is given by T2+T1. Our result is 0.42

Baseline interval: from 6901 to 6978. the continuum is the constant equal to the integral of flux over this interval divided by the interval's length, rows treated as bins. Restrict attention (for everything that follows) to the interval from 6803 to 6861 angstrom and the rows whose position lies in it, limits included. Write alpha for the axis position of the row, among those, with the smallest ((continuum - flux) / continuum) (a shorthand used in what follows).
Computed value 6829.5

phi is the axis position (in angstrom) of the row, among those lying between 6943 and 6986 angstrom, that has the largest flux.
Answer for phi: 6977.0 angstrom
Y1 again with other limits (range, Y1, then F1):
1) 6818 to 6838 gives 0.131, 1.14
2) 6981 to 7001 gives 0.104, 1.11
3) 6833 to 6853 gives 0.131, 1.14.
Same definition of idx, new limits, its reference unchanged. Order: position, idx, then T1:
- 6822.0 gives 0.3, 0.11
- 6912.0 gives 0.2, 0.02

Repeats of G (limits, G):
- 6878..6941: 0.332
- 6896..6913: 0.153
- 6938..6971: 0.288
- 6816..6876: 0.294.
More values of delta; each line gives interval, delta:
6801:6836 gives 0.45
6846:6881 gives 0.50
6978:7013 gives 0.41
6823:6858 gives 0.45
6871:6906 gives 0.42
